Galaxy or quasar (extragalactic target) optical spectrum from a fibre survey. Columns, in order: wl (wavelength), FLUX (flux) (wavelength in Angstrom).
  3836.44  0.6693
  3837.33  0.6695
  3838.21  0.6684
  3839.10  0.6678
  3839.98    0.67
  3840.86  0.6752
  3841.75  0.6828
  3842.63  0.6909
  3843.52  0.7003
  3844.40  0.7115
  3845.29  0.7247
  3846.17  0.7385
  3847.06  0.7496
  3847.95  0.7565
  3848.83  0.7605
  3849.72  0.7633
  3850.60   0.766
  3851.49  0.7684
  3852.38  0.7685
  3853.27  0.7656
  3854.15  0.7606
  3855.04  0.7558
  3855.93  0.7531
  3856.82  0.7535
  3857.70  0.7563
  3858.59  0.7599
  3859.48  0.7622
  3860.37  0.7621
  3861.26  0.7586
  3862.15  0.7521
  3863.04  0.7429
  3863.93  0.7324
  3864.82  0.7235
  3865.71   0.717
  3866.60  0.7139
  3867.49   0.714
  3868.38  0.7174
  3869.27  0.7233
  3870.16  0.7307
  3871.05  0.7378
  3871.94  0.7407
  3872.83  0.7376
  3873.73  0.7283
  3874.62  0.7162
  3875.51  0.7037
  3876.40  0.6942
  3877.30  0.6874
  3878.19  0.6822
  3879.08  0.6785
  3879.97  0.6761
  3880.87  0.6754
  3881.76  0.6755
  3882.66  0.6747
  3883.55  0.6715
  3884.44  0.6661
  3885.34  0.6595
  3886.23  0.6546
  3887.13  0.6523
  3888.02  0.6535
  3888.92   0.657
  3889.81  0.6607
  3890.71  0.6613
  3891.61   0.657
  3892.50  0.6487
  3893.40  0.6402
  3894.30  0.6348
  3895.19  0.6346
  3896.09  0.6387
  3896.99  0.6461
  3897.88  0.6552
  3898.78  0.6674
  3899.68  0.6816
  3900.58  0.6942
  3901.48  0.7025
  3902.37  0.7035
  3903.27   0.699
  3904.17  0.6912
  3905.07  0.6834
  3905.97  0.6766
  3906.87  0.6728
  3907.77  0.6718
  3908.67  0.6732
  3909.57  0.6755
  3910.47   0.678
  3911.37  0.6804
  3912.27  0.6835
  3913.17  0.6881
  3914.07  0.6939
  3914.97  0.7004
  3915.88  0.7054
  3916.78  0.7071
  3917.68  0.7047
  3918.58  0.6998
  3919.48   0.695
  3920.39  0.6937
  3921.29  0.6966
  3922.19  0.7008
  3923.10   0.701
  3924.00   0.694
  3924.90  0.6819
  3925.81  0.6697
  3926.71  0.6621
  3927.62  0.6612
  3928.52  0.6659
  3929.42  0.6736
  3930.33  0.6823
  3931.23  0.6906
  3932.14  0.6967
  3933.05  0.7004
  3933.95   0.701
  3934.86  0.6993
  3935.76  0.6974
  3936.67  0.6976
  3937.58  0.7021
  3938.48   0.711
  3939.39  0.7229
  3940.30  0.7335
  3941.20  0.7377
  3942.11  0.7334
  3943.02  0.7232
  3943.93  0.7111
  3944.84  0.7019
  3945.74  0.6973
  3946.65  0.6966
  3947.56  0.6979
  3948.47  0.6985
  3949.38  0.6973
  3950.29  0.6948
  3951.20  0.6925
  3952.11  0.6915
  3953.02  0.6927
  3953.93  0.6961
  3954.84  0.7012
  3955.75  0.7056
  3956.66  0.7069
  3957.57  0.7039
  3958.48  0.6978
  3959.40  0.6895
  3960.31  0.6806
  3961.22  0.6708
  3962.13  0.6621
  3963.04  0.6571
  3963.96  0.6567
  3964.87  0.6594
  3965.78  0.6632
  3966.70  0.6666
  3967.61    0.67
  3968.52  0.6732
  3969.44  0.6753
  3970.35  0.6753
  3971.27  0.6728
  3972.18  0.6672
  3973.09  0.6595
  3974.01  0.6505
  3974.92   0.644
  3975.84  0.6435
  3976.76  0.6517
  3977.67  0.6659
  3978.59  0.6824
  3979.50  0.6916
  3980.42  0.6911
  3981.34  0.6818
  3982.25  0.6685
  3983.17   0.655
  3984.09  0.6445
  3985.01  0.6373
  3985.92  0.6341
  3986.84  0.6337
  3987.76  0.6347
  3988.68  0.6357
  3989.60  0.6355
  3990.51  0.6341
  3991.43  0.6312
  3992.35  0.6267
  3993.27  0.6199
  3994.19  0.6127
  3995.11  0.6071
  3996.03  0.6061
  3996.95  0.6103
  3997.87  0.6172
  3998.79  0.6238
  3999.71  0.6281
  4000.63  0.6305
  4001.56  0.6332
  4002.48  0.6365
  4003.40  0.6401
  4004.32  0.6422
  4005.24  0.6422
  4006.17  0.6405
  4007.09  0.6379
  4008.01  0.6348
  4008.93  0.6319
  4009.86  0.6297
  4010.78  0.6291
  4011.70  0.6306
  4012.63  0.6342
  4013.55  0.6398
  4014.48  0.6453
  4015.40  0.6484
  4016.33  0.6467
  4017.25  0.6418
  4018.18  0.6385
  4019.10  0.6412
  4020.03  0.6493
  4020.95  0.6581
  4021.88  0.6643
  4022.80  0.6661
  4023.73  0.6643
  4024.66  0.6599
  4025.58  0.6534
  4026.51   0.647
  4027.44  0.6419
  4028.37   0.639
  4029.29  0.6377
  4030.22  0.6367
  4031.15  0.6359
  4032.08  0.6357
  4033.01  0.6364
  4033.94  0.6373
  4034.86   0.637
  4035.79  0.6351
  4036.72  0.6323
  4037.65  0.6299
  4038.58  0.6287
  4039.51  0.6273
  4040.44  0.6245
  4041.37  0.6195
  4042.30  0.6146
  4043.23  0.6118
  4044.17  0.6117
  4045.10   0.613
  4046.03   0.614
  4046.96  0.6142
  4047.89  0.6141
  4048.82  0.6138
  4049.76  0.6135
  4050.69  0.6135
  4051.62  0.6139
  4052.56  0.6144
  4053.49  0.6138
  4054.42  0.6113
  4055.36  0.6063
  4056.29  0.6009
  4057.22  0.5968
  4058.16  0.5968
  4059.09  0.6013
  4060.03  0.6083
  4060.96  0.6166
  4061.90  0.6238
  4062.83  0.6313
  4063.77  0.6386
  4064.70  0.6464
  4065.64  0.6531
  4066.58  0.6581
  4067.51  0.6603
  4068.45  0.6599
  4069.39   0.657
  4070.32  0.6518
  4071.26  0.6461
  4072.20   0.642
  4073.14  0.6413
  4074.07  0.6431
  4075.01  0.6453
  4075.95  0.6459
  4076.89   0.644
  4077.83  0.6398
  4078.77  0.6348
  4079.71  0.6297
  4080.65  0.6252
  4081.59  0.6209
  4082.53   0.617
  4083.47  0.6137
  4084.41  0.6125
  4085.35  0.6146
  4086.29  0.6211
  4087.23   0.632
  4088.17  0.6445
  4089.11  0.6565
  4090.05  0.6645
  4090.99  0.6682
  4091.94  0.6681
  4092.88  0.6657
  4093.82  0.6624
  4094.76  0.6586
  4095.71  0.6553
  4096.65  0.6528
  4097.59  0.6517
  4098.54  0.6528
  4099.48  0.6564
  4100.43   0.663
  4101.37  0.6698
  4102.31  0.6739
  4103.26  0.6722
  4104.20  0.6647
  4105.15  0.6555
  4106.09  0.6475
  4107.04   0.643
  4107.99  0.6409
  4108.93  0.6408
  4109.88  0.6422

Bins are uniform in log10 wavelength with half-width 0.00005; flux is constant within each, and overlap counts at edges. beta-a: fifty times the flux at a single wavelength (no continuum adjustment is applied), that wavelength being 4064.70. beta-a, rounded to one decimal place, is 32.3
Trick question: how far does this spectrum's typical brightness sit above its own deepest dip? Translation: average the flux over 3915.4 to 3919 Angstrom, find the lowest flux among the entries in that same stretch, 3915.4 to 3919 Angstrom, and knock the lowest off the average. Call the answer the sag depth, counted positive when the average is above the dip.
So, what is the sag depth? 0.004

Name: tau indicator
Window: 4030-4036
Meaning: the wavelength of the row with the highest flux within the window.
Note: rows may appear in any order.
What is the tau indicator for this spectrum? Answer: 4033.94 Angstrom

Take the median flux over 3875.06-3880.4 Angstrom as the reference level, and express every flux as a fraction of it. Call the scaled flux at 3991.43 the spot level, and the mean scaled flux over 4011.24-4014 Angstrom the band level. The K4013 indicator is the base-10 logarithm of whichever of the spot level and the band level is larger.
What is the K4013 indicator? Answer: -0.033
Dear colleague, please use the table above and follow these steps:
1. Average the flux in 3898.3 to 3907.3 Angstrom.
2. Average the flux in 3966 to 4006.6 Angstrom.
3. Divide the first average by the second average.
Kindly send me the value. 1.06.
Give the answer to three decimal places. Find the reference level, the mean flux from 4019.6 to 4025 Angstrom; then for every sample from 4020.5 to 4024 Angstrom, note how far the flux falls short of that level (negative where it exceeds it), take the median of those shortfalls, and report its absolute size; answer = 0.004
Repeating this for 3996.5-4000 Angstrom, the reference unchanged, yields 0.040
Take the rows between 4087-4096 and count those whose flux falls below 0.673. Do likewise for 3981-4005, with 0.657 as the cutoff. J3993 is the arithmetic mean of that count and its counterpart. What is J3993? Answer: 17.0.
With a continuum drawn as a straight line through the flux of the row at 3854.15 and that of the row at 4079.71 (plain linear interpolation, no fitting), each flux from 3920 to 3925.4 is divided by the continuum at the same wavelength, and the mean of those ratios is 0.96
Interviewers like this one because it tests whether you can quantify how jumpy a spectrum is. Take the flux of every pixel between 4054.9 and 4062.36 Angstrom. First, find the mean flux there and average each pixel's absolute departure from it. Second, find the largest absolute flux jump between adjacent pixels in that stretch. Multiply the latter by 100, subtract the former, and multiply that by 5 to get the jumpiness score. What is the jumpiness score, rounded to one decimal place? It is 4.1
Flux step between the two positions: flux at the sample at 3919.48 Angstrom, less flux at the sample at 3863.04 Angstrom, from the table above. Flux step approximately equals -0.048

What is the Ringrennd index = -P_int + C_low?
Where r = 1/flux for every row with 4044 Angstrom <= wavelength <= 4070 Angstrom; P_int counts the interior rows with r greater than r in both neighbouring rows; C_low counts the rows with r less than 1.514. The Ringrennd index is 0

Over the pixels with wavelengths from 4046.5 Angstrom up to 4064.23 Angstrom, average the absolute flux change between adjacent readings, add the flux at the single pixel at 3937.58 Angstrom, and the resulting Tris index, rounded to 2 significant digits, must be 0.71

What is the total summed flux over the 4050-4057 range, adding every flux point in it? 4.27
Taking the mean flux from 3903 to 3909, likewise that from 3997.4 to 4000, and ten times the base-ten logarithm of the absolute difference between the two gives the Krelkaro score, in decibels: -12.4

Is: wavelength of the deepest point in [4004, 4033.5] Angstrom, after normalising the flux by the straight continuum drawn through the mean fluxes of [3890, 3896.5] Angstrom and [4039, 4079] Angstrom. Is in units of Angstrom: 4010.78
